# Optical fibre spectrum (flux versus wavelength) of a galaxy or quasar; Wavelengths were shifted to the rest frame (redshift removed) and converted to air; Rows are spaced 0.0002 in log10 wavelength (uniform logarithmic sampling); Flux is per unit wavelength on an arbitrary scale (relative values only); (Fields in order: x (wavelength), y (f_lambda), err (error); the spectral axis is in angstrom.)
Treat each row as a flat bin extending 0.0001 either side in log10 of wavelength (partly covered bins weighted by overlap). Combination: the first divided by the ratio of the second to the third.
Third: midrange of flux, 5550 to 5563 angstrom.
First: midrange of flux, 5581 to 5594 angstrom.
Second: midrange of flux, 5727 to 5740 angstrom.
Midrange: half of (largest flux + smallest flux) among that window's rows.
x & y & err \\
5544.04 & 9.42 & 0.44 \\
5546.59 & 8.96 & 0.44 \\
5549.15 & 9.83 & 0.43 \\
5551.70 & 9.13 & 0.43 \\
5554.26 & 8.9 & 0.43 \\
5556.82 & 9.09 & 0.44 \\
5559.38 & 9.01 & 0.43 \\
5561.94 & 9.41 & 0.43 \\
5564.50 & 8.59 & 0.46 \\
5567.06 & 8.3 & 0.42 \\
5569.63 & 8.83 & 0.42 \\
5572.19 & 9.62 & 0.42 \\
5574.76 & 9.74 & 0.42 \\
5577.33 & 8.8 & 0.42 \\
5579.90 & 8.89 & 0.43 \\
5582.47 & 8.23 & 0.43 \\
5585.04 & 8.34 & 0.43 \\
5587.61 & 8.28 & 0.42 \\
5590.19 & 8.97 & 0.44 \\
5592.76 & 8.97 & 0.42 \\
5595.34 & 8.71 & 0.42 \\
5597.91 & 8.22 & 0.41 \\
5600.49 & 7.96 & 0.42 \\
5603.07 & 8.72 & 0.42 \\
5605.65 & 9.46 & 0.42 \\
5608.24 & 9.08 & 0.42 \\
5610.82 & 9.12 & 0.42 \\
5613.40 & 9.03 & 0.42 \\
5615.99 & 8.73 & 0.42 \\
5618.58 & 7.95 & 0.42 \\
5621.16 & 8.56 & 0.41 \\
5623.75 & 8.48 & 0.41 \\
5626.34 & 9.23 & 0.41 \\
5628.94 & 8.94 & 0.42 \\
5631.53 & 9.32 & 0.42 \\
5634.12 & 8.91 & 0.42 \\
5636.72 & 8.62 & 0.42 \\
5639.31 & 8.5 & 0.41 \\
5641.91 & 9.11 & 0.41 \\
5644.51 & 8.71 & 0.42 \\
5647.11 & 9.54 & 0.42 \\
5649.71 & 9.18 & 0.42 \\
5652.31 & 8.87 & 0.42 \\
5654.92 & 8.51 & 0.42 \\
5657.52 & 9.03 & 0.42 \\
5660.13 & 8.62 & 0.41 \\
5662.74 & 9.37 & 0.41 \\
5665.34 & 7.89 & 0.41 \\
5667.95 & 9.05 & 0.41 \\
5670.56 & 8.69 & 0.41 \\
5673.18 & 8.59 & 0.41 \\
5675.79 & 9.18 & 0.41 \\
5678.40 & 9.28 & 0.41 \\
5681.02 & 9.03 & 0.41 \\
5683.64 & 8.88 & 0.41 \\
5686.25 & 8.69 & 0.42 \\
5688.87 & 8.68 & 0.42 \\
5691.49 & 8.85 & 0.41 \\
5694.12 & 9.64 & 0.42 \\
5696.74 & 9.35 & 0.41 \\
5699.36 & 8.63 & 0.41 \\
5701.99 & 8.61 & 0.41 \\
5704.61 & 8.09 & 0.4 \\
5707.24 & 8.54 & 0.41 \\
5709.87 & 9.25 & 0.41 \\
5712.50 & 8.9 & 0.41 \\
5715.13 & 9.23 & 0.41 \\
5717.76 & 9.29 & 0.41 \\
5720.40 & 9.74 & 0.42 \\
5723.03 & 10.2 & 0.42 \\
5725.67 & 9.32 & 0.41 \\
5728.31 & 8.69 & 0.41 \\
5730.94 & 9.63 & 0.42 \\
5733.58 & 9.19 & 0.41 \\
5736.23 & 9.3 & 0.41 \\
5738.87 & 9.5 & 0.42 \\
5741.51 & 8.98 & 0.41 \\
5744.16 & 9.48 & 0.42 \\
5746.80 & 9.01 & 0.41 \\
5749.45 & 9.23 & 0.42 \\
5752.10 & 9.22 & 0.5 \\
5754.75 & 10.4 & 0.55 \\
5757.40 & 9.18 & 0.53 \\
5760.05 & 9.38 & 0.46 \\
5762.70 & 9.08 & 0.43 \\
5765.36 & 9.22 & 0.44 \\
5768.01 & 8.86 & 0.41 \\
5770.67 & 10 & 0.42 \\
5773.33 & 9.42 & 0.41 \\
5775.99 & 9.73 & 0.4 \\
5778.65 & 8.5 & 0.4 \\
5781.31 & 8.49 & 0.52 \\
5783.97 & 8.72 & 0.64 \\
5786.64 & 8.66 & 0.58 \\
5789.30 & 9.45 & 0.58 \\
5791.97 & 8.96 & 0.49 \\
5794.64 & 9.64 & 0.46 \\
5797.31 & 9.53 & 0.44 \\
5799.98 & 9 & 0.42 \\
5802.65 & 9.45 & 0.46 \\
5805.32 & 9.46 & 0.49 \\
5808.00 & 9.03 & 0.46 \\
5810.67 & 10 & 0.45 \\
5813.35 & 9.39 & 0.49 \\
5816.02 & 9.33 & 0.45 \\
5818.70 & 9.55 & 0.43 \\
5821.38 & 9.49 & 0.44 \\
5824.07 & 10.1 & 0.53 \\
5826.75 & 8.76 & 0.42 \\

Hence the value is 8.6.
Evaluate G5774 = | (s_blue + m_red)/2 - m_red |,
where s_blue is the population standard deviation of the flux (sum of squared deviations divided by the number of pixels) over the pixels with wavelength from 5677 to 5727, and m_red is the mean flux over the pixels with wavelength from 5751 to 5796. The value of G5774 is 4.37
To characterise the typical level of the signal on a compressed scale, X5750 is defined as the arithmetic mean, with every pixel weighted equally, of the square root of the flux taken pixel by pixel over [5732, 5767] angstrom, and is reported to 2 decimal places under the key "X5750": 3.05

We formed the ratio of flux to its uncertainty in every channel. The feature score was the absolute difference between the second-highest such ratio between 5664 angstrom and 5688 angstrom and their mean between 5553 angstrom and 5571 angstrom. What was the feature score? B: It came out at 1.9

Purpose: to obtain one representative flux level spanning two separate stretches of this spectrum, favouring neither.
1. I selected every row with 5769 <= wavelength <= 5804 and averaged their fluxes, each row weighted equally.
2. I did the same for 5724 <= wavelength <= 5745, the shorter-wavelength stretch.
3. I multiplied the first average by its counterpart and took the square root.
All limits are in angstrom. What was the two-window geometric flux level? 9.23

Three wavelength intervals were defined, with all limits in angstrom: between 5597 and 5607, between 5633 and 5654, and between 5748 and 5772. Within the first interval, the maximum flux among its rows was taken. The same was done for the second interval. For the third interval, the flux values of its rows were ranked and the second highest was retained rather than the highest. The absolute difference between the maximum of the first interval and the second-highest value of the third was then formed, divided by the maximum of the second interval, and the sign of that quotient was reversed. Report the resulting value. -0.057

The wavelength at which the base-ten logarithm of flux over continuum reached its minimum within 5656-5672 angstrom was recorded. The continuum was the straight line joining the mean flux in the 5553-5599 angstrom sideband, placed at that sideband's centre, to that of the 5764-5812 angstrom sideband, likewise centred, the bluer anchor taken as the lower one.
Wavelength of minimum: 5665.34 angstrom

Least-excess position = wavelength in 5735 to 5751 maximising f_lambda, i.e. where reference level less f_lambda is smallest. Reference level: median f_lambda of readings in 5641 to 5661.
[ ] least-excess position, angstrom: 5738.87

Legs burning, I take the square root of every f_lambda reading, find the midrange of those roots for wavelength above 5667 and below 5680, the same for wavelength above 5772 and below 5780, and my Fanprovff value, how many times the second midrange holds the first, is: 1.01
